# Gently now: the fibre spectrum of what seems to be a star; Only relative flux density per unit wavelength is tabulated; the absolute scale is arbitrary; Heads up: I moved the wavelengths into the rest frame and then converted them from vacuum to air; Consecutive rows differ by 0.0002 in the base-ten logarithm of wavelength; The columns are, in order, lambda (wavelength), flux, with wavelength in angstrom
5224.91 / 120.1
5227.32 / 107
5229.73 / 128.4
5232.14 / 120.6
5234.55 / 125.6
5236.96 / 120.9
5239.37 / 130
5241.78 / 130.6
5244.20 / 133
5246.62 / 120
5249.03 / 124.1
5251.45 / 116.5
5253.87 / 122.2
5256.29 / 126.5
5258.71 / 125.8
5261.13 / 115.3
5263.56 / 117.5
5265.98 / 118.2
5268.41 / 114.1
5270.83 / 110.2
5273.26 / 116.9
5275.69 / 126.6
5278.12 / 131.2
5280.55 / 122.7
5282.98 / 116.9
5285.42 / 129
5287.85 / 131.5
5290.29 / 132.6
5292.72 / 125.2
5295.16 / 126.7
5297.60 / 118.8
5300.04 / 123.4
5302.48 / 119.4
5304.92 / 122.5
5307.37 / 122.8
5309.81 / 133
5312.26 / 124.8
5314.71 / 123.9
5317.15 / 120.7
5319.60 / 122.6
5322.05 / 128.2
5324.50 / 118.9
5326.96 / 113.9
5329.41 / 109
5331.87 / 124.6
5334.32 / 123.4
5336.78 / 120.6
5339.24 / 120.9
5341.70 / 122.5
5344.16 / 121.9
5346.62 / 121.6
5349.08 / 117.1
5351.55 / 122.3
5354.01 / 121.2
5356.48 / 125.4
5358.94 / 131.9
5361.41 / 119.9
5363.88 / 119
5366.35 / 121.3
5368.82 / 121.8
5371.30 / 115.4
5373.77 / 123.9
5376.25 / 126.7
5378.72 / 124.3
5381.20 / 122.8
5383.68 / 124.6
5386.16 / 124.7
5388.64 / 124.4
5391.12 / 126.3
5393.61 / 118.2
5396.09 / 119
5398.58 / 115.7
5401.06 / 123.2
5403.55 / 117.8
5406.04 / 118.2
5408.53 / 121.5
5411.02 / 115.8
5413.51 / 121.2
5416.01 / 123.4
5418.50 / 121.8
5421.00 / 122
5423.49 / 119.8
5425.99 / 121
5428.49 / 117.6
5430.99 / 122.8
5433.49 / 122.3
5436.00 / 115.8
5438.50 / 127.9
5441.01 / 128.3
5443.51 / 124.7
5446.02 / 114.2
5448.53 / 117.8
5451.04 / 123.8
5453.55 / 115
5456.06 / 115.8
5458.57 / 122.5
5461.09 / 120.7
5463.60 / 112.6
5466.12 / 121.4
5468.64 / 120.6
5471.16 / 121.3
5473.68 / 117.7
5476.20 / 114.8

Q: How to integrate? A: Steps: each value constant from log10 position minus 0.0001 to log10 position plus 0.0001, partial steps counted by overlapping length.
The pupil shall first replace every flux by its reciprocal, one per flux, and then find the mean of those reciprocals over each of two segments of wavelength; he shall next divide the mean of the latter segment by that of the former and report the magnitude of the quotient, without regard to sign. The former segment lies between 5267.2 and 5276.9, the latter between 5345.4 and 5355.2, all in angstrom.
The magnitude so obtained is 0.97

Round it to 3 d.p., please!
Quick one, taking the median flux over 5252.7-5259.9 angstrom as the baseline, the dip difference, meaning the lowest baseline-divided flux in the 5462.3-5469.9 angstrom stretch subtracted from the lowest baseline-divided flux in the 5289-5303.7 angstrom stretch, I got 0.049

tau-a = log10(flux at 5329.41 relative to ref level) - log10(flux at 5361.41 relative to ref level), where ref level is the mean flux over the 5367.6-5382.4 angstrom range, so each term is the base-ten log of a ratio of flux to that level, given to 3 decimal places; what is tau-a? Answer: -0.041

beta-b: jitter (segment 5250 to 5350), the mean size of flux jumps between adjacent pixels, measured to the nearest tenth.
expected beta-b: 4.7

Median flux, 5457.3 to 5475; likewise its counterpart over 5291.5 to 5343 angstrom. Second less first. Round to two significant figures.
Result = 1.9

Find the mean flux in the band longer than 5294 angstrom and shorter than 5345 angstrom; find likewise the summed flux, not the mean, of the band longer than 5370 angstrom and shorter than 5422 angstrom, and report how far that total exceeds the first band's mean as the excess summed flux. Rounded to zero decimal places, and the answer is 2429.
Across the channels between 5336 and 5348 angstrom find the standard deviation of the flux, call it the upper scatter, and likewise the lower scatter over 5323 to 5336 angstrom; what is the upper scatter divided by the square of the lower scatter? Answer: 0.02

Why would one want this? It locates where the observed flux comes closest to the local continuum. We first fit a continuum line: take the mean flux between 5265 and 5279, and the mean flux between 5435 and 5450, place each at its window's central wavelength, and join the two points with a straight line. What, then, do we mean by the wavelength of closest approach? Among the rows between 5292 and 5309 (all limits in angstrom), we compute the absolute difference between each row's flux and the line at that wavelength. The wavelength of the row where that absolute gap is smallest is 5302.48 angstrom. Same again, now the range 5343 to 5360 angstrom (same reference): 5354.01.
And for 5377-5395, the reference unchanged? 5381.20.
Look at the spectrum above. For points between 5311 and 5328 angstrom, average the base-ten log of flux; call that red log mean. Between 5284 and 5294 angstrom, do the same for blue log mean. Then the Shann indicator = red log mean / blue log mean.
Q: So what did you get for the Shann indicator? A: 0.99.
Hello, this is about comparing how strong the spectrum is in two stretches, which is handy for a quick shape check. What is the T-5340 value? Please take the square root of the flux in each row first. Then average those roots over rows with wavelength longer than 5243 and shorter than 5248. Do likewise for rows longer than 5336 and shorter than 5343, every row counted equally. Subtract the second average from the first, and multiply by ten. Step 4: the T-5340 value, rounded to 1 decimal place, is 2.3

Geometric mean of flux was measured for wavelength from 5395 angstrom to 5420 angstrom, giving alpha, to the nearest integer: 120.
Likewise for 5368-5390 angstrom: 123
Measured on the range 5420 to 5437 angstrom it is 120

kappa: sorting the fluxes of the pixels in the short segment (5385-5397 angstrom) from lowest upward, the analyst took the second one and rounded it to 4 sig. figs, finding 119.0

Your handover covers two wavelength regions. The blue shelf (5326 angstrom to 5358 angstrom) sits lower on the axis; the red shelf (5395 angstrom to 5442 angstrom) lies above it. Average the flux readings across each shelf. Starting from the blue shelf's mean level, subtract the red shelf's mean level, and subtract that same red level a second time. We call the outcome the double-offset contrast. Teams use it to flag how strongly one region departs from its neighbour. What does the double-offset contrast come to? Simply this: -121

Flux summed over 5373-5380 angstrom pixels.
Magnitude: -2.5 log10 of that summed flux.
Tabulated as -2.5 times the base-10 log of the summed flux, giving -6.435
